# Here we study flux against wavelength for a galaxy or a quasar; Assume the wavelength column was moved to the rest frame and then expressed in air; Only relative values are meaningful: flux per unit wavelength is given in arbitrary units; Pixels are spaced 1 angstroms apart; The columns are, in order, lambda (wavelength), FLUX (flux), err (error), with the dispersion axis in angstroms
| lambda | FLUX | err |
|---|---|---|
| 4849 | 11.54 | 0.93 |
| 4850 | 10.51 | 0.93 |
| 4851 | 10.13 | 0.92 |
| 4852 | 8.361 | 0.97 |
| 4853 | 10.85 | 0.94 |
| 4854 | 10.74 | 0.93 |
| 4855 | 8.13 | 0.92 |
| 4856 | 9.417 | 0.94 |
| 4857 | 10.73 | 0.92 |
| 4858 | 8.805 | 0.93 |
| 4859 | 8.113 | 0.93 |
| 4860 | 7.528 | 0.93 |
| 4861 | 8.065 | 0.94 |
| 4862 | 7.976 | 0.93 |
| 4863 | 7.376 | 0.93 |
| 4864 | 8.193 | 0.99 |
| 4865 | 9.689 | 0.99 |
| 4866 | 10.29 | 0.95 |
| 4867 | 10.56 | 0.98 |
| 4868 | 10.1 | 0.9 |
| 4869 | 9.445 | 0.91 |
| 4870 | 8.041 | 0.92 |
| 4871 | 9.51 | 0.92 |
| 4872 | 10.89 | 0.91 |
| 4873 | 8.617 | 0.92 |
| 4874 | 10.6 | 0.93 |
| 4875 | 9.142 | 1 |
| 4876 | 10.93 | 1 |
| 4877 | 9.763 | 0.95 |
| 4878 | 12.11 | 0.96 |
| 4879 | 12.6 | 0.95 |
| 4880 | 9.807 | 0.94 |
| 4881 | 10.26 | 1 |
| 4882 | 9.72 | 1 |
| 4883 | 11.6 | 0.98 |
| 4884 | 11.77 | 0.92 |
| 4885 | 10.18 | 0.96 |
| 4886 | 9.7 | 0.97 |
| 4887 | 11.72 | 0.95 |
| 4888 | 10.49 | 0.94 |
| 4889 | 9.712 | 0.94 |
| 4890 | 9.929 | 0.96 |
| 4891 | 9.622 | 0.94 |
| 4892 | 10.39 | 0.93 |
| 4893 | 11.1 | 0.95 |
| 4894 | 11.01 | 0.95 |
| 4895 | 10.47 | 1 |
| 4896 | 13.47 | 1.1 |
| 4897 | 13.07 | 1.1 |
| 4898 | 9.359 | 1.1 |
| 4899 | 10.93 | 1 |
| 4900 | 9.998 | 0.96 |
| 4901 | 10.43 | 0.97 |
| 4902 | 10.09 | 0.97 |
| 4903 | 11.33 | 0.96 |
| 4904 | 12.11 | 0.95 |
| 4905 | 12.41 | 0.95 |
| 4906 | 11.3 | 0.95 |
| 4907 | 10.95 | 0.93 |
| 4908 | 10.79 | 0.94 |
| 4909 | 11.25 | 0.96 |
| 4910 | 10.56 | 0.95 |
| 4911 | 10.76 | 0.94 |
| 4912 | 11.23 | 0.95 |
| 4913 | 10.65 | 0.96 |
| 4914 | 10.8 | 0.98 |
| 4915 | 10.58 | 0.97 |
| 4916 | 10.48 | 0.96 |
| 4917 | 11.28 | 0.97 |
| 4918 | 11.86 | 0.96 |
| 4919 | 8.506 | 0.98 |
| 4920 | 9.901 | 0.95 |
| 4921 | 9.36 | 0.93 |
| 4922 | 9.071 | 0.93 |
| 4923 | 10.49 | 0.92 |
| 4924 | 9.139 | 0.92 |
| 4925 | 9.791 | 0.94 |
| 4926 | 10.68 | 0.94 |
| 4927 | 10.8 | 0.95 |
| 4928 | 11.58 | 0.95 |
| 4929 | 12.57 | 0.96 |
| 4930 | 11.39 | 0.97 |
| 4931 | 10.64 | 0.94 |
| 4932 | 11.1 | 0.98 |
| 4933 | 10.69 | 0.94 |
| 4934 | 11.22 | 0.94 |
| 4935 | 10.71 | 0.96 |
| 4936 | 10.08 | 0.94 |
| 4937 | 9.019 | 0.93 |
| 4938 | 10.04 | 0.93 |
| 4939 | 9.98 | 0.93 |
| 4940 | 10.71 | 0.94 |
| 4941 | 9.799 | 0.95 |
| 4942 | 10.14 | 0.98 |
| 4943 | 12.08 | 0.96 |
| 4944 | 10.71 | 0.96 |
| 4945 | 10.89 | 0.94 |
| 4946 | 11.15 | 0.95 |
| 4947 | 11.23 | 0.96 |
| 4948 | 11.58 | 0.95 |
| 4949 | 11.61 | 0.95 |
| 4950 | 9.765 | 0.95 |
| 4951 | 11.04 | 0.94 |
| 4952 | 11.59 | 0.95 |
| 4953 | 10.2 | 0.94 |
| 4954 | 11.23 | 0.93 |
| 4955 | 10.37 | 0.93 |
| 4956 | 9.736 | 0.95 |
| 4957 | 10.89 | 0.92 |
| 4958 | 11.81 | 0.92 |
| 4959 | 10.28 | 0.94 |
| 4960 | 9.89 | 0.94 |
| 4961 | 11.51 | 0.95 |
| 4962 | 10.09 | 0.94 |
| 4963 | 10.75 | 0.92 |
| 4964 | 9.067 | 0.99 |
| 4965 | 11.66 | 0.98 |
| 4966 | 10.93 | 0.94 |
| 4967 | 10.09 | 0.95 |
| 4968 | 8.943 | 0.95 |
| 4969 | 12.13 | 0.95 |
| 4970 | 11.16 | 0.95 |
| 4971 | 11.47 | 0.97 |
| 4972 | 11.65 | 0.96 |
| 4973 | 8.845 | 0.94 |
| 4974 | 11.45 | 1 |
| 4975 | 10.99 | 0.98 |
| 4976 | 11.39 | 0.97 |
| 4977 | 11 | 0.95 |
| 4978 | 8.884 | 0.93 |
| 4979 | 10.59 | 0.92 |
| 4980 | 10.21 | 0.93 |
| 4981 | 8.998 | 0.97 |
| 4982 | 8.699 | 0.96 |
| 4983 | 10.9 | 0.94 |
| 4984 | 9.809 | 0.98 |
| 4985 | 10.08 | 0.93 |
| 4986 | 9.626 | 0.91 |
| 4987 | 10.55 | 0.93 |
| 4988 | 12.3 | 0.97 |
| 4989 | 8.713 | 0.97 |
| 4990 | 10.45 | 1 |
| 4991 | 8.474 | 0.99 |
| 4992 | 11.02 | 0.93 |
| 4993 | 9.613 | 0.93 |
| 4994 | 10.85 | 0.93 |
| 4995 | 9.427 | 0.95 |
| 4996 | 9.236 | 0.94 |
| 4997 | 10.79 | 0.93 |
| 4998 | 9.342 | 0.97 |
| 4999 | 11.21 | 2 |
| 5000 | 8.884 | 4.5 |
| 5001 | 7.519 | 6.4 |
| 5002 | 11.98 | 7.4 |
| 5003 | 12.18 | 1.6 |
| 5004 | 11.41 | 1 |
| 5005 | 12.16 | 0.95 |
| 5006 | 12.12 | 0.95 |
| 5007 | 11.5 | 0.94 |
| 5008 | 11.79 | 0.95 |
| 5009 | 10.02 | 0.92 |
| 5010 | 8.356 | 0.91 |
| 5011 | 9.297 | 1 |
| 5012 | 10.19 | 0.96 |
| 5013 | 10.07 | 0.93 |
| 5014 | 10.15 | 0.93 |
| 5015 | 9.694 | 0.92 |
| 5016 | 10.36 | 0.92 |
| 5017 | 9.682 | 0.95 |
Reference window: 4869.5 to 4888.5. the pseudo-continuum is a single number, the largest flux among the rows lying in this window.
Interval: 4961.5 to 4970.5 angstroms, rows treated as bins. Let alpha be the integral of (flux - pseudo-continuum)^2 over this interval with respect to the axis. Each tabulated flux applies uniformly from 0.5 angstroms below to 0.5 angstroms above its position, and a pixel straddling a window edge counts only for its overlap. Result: 48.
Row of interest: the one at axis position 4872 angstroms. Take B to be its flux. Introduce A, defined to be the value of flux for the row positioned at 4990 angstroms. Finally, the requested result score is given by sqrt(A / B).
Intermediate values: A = 10.45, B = 10.89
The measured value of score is 0.98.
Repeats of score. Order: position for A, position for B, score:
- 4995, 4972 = 0.90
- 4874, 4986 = 1.05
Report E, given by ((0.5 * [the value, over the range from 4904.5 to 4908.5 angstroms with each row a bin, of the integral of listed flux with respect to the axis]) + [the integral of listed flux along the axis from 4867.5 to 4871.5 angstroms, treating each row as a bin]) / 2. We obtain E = 29.9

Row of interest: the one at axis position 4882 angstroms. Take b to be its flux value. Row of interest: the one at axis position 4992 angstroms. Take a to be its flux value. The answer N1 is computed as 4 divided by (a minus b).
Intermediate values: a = 11.02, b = 9.72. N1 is 3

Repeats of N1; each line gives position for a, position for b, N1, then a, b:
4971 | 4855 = 1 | 11.47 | 8.13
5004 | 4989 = 1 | 11.41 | 8.713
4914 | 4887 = -4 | 10.8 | 11.72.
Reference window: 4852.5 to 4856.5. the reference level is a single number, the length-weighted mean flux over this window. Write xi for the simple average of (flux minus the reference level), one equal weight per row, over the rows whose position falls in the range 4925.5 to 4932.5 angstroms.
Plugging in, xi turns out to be 1.5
